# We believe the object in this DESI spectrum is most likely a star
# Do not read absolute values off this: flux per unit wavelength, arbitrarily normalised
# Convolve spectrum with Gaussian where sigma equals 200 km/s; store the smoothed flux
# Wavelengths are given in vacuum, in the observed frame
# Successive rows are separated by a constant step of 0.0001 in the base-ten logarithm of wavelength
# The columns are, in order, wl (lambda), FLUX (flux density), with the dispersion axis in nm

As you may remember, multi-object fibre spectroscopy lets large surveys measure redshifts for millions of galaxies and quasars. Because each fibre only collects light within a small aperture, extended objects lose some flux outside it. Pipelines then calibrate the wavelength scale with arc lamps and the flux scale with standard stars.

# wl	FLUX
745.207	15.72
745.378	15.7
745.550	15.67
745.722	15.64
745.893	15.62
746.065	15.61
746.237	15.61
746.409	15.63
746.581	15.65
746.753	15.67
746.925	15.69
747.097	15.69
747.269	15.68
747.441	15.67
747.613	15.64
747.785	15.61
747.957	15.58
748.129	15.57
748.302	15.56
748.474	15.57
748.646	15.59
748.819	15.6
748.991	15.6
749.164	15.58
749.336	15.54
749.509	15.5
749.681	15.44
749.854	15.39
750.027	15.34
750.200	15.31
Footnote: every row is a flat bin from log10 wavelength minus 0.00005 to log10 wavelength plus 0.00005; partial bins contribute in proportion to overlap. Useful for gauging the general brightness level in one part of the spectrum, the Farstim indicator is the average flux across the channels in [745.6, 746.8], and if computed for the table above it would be 15.6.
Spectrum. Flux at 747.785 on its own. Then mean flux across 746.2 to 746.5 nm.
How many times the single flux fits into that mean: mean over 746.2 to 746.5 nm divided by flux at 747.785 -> 1.00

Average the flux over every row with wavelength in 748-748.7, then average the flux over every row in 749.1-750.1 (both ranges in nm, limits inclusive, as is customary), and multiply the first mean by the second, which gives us 241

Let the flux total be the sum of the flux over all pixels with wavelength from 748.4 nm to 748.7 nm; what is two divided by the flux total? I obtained 0.06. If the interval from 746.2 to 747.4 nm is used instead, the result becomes 0.02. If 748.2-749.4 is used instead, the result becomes 0.02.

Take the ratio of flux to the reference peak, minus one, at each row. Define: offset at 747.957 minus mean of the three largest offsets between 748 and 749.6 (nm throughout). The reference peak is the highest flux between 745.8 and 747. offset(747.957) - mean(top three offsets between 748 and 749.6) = -0.0011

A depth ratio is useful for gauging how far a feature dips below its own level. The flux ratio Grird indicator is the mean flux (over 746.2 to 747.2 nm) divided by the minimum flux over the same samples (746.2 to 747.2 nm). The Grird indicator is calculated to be 1.003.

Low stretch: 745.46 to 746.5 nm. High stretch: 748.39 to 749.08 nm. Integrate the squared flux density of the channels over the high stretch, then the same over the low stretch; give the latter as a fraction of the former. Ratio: 1.5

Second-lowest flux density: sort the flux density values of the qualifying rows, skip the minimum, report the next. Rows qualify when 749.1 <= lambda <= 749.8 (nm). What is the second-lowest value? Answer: 15.5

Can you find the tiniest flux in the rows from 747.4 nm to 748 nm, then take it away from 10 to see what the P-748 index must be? -5.58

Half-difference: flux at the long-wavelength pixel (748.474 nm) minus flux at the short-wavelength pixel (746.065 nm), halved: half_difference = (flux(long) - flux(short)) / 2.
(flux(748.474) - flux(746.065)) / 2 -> -0.02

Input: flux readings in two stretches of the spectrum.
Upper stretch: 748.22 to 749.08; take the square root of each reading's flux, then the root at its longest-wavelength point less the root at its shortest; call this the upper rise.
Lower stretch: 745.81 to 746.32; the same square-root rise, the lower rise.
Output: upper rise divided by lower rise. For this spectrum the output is -4.0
